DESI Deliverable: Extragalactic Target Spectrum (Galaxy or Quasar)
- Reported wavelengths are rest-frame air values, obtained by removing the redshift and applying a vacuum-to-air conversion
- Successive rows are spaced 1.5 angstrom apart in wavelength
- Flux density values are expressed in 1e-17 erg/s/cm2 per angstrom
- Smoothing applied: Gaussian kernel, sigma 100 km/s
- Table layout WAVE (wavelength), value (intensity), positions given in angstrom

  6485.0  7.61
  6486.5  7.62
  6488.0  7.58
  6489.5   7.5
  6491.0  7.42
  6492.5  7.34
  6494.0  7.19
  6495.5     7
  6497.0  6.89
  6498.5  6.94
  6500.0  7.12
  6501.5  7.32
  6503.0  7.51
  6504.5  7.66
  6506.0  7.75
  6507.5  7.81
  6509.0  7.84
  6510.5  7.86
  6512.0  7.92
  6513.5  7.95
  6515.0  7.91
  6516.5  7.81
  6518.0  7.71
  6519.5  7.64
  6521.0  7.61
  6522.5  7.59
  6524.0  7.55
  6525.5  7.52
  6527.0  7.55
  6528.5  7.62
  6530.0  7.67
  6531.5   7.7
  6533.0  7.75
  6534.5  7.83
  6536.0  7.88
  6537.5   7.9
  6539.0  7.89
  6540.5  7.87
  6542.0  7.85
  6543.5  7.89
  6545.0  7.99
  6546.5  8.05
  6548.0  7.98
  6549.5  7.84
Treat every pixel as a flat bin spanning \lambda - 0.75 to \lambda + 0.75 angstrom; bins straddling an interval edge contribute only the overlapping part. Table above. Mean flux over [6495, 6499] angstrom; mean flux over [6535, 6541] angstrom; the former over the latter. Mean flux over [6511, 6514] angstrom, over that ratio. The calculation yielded 9.01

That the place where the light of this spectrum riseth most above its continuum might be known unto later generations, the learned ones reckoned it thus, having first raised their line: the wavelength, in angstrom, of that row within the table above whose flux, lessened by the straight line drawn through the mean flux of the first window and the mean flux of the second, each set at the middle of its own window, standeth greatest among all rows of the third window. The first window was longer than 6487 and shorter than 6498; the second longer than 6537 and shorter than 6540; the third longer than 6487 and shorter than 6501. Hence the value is 6488.0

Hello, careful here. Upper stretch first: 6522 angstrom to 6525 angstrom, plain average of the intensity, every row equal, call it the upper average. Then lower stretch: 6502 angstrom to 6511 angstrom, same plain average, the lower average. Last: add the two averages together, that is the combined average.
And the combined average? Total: 15.3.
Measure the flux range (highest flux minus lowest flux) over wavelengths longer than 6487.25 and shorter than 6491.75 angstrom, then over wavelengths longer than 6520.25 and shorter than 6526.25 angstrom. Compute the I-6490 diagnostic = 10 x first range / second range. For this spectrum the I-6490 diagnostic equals 18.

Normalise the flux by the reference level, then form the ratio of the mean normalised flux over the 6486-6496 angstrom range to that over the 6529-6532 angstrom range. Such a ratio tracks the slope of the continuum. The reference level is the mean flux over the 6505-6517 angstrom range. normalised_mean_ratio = 0.96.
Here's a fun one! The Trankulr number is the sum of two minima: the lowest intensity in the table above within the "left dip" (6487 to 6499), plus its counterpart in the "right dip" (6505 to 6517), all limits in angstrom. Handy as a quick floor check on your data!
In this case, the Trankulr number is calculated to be 14.6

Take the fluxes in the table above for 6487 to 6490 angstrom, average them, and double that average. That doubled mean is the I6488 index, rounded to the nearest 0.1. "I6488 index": 15.1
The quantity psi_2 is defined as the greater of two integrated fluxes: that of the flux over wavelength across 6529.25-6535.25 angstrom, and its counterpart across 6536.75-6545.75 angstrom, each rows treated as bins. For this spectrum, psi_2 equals 71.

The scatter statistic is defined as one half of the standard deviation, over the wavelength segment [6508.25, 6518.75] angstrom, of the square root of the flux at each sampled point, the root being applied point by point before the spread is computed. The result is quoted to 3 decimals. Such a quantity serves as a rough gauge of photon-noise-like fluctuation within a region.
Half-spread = 0.007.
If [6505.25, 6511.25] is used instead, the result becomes 0.004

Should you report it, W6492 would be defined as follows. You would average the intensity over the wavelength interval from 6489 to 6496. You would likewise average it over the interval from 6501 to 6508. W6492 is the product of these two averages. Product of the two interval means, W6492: 55.5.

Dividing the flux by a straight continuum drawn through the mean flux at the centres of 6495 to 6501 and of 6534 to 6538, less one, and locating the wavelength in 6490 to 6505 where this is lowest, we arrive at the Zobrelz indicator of 6497.0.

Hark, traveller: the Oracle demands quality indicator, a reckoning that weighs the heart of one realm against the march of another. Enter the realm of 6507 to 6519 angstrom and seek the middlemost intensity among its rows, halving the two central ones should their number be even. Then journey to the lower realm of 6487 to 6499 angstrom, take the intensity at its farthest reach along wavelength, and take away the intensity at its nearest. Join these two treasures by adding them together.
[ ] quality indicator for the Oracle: 7.2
